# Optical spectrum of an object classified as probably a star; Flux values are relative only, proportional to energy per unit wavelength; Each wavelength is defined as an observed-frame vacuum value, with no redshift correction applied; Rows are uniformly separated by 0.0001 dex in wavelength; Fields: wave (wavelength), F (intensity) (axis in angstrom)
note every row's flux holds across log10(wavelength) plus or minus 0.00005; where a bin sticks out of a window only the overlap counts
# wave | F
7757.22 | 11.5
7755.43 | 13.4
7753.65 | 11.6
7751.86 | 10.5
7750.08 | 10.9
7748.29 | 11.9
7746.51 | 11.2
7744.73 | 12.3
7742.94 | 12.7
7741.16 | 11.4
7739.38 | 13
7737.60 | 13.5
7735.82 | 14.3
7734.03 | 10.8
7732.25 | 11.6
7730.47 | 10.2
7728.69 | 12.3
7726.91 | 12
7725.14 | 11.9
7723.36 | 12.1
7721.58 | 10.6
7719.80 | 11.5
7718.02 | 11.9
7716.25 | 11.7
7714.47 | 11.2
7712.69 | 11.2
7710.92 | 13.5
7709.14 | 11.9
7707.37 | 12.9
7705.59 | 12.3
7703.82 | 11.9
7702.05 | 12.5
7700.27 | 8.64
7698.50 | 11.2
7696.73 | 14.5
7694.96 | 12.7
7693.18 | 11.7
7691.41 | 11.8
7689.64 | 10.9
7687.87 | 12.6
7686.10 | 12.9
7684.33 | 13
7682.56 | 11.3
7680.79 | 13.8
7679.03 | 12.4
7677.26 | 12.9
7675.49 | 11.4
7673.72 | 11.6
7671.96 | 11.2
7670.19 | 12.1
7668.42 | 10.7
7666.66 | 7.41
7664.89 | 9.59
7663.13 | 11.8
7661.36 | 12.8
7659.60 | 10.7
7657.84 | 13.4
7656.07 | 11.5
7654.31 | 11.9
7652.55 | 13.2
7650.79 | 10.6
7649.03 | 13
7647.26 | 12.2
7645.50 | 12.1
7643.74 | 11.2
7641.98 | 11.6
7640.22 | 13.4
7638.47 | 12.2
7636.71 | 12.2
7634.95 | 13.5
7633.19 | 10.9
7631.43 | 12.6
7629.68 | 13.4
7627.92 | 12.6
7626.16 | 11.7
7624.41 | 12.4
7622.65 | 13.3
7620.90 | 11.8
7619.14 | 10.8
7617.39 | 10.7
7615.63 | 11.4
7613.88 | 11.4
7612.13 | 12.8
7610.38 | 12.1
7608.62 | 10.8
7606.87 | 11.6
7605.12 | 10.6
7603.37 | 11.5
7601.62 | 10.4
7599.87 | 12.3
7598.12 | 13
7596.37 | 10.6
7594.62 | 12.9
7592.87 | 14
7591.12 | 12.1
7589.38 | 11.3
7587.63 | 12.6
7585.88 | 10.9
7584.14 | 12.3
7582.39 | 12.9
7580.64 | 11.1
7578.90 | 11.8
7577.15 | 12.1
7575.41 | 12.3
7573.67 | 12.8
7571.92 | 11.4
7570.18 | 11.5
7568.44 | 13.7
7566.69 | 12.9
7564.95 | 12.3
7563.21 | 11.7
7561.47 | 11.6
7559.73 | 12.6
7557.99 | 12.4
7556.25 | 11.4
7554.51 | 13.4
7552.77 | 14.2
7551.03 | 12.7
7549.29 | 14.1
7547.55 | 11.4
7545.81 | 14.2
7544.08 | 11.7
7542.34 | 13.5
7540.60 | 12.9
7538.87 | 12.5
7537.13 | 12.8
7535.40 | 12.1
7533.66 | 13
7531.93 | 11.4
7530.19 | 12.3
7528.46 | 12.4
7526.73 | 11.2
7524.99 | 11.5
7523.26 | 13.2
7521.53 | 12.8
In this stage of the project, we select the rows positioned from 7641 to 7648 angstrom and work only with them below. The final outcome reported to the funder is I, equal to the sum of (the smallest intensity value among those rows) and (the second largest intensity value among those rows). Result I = 23.3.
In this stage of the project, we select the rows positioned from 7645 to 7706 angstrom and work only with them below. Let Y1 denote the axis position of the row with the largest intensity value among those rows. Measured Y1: 7696.73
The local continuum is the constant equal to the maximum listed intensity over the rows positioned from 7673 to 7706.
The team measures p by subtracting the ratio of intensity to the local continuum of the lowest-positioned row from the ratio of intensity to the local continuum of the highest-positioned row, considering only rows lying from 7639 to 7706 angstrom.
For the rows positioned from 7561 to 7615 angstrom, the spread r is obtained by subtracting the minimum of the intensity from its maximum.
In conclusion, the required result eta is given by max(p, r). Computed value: 3.6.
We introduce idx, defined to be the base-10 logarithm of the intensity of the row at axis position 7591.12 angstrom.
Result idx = 1.08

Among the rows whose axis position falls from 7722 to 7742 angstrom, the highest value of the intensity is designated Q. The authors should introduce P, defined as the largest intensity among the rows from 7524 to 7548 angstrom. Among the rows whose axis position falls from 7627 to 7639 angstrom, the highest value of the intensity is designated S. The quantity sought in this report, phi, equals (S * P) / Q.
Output 13.4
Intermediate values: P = 14.2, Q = 14.3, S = 13.5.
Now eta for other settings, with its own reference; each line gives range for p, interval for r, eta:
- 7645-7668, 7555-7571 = 2.3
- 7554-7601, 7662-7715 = 7.1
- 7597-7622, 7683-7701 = 5.9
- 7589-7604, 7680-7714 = 5.9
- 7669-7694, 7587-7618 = 3.6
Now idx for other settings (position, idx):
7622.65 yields 1.12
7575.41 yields 1.09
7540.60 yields 1.11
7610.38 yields 1.08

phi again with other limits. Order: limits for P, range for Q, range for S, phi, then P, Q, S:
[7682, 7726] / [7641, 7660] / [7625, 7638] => 14.6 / 14.5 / 13.4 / 13.5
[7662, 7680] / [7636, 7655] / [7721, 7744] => 13.8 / 12.9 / 13.4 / 14.3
